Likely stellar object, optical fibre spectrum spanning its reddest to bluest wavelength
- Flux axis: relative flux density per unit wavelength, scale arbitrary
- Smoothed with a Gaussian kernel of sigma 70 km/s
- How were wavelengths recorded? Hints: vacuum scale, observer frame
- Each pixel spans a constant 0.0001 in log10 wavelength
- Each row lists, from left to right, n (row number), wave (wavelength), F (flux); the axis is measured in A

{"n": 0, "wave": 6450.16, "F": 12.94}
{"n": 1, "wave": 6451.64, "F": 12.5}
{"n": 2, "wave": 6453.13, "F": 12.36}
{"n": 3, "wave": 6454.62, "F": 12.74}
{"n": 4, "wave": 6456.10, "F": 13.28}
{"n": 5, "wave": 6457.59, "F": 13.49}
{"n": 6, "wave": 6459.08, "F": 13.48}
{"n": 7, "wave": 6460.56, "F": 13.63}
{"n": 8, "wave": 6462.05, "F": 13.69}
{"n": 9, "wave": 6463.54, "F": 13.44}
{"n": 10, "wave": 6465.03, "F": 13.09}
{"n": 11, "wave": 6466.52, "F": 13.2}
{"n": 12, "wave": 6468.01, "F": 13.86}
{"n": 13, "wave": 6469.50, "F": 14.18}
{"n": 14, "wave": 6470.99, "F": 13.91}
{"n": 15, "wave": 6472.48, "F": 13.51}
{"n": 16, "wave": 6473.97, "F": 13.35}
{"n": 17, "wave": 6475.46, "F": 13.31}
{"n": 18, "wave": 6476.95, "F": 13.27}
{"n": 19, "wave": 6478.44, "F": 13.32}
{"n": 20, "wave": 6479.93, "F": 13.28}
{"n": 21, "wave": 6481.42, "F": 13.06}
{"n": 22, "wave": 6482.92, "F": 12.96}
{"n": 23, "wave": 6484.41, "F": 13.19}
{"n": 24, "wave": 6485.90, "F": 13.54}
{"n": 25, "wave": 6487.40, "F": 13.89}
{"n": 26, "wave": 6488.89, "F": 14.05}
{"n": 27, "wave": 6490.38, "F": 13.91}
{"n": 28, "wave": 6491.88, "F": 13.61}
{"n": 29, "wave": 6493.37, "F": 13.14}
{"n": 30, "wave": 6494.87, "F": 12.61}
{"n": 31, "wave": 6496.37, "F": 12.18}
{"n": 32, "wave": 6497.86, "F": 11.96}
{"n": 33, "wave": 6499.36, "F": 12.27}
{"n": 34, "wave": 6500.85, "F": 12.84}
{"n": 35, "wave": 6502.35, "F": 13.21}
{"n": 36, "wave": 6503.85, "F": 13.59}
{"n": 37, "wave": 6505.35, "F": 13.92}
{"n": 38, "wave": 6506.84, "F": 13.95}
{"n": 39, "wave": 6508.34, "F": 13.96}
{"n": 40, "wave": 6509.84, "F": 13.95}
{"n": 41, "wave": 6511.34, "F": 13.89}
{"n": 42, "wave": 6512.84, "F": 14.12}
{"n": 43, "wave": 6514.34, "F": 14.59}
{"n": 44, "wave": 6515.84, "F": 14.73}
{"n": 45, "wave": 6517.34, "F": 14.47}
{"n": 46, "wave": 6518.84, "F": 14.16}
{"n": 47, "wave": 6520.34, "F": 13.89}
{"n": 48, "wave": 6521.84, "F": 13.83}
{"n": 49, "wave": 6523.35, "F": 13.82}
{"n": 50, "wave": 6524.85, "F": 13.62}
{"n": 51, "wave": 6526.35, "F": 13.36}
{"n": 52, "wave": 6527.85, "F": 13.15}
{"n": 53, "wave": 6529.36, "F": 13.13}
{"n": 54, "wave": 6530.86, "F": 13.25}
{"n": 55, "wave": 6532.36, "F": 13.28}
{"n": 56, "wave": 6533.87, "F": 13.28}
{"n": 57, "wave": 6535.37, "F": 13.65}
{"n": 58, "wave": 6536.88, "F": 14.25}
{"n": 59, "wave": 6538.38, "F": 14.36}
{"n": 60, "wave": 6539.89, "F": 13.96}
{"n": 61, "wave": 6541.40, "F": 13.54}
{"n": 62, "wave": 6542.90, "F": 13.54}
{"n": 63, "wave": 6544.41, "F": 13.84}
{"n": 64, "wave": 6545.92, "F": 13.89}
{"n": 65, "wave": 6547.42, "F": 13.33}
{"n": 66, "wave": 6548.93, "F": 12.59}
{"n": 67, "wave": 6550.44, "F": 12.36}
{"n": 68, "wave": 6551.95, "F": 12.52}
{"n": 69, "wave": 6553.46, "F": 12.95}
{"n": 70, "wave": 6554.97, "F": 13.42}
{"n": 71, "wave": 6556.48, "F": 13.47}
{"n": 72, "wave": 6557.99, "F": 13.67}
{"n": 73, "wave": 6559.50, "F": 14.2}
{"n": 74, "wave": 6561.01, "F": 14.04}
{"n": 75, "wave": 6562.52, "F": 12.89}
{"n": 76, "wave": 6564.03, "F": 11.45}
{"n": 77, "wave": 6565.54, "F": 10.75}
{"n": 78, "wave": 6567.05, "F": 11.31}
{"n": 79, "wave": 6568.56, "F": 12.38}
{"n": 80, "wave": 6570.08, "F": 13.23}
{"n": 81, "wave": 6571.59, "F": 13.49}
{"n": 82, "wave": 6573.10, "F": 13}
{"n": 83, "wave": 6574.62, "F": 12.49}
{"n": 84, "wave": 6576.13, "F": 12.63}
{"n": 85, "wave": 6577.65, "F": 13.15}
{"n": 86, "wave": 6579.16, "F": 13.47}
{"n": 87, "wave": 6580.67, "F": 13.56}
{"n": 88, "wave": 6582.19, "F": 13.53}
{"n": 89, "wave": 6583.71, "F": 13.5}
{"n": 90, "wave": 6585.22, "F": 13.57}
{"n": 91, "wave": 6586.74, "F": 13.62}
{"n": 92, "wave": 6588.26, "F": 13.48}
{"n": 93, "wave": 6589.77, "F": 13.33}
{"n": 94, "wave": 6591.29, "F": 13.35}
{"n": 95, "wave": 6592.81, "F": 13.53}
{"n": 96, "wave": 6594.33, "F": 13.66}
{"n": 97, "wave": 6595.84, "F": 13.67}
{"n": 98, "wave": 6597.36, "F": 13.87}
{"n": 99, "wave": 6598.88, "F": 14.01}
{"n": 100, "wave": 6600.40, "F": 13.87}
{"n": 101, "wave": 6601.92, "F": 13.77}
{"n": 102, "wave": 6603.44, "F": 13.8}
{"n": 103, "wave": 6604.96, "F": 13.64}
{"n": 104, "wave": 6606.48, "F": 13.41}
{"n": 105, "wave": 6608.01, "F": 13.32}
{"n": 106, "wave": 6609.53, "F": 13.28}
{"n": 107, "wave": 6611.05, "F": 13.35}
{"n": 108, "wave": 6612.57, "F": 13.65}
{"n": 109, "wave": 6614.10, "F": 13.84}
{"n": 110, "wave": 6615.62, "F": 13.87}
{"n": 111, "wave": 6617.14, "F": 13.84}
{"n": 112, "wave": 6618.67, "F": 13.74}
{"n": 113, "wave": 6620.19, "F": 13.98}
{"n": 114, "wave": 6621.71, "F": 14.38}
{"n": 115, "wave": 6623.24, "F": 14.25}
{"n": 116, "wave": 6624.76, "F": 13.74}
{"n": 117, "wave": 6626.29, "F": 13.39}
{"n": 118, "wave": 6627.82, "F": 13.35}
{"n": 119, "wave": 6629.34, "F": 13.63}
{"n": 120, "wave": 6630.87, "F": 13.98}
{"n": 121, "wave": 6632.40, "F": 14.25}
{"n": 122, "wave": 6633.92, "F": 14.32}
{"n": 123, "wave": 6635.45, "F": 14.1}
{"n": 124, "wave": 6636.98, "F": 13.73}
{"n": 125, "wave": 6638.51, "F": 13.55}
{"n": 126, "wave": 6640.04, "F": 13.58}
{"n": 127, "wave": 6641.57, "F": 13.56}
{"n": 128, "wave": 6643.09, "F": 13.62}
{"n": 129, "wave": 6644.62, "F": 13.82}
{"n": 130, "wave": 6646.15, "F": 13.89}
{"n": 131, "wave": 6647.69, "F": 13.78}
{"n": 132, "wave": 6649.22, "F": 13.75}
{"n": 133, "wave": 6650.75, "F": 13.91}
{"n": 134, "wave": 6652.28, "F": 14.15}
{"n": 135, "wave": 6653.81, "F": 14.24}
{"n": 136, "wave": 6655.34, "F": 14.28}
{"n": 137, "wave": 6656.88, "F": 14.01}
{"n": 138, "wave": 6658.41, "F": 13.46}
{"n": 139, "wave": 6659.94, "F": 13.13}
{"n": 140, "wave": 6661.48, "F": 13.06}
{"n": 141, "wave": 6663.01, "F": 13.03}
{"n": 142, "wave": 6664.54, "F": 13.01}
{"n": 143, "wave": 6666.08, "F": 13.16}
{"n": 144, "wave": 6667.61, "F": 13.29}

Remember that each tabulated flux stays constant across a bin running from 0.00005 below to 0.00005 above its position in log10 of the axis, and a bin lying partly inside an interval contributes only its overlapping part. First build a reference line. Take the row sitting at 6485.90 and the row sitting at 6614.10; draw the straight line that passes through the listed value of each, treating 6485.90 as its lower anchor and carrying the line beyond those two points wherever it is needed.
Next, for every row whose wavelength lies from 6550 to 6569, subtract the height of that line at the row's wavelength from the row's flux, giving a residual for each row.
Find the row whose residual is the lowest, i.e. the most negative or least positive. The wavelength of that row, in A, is 6565.54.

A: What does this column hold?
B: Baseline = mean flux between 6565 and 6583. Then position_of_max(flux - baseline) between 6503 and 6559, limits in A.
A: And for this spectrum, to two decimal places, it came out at 6515.84 A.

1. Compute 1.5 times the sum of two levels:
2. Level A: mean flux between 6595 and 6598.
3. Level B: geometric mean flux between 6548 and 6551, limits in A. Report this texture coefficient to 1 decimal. 39.4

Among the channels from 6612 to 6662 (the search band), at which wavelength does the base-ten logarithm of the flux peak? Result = 6621.71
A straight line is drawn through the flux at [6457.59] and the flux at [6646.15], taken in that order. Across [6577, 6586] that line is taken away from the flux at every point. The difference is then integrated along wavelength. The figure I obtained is -2.6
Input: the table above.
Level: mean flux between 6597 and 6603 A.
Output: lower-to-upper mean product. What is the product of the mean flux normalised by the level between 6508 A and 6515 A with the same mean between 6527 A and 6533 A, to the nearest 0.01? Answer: 0.97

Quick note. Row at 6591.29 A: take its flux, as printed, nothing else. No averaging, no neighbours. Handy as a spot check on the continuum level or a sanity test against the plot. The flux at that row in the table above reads 13.35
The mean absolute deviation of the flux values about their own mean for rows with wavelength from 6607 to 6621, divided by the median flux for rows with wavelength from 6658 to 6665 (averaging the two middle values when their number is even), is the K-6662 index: 0.017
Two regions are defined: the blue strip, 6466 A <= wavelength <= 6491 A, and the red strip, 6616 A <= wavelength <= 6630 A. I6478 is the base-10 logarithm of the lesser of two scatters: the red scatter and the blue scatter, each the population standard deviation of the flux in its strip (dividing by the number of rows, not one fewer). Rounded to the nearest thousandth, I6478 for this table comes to -0.482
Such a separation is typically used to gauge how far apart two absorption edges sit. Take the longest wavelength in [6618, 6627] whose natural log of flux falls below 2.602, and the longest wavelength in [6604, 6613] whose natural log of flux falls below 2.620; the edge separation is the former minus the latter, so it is 13.7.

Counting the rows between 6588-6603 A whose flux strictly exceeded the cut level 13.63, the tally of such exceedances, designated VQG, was 6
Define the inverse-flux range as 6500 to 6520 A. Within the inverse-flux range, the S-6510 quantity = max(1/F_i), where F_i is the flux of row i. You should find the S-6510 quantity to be 0.0779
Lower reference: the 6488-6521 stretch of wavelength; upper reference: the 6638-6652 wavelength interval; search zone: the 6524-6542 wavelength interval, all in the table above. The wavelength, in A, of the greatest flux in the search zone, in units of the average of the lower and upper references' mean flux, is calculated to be 6538.38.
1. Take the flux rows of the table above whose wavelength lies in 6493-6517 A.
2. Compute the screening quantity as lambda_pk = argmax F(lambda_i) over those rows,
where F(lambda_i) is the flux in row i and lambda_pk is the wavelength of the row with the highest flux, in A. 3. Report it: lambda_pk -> 6515.84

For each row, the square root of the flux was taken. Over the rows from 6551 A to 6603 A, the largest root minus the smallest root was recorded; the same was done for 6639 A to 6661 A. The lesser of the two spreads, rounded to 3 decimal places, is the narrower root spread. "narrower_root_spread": 0.155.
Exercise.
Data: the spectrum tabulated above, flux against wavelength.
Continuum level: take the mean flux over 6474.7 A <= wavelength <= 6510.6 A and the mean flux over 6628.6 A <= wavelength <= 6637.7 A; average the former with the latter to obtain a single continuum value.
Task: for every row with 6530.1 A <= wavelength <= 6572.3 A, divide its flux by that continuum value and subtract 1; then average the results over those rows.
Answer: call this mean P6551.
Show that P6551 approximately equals -0.035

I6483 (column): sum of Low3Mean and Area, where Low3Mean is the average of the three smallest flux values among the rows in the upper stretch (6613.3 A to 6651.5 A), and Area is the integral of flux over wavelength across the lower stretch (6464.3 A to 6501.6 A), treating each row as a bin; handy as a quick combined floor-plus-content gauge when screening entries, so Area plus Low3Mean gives 508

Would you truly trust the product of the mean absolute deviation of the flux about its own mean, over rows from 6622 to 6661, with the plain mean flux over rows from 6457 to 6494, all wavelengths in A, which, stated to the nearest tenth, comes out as 3.6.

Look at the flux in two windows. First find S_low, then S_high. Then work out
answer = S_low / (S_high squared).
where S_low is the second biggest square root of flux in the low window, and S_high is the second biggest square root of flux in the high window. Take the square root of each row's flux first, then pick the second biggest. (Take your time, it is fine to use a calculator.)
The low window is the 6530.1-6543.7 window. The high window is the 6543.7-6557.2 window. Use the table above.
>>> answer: 0.273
